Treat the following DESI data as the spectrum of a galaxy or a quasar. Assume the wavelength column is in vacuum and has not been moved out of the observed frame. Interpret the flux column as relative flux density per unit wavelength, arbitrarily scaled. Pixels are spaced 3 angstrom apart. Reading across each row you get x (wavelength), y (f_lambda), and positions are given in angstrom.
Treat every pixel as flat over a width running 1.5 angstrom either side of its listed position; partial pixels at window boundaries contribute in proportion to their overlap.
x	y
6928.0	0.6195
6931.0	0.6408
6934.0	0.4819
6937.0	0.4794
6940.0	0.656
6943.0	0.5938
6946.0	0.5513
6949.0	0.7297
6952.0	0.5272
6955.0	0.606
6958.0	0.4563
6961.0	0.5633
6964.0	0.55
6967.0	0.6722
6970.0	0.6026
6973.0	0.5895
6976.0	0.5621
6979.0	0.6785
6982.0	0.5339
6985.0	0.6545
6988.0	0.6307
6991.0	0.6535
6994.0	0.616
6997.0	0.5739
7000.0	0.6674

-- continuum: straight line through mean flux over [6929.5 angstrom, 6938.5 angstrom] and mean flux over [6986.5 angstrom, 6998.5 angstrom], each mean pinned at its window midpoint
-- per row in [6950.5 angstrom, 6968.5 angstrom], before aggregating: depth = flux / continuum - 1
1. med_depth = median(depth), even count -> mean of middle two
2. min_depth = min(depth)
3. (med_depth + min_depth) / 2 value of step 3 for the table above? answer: -0.11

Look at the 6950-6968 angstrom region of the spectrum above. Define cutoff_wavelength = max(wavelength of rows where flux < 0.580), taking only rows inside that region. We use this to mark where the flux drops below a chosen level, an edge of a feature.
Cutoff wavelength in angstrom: 6964.0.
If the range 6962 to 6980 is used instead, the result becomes 6976.0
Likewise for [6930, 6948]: 6946.0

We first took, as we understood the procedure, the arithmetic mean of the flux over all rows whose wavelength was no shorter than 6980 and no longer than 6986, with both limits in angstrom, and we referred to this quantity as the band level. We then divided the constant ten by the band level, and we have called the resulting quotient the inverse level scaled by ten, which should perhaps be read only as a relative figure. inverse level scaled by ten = 16.8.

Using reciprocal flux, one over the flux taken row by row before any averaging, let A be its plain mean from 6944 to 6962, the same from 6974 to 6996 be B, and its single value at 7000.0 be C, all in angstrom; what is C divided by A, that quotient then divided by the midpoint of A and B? 0.493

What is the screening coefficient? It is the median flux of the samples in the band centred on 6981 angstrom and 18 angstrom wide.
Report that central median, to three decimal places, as 0.610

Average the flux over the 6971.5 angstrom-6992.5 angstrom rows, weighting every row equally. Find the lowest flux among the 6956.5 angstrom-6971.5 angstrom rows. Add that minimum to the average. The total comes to 1.07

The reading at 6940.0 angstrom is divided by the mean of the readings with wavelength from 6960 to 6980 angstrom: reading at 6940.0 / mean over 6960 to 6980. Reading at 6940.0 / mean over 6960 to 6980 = 1.09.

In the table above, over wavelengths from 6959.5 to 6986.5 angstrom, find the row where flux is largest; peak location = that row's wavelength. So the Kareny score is 6979.0 angstrom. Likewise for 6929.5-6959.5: 6949.0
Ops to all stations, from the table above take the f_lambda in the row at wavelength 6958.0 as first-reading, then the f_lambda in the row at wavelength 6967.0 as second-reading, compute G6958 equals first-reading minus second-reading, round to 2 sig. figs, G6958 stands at -0.22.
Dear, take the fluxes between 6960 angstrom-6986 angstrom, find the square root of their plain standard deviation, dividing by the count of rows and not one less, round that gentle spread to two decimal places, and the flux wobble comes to 0.23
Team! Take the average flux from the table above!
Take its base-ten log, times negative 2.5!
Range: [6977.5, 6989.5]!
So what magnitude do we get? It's 0.511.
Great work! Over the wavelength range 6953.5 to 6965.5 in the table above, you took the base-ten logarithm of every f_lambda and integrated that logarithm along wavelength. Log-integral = -3.2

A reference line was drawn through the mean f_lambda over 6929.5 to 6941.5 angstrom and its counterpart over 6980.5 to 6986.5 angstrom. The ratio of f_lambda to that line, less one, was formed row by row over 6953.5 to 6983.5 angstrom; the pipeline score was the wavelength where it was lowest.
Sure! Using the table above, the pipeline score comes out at 6958.0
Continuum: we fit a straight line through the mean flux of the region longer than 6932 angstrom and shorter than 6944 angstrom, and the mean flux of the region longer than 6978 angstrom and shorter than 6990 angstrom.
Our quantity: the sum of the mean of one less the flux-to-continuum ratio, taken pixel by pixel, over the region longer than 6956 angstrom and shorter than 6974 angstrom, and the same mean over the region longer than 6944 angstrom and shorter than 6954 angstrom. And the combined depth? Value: -0.02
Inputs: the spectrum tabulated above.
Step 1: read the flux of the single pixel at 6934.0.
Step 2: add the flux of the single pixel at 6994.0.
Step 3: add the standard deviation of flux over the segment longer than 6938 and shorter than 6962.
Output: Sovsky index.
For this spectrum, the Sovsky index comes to 1.18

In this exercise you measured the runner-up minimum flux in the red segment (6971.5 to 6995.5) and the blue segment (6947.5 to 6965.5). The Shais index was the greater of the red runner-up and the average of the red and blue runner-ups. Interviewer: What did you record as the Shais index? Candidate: 0.562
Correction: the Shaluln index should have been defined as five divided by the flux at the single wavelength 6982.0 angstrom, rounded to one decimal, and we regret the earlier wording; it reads 9.4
